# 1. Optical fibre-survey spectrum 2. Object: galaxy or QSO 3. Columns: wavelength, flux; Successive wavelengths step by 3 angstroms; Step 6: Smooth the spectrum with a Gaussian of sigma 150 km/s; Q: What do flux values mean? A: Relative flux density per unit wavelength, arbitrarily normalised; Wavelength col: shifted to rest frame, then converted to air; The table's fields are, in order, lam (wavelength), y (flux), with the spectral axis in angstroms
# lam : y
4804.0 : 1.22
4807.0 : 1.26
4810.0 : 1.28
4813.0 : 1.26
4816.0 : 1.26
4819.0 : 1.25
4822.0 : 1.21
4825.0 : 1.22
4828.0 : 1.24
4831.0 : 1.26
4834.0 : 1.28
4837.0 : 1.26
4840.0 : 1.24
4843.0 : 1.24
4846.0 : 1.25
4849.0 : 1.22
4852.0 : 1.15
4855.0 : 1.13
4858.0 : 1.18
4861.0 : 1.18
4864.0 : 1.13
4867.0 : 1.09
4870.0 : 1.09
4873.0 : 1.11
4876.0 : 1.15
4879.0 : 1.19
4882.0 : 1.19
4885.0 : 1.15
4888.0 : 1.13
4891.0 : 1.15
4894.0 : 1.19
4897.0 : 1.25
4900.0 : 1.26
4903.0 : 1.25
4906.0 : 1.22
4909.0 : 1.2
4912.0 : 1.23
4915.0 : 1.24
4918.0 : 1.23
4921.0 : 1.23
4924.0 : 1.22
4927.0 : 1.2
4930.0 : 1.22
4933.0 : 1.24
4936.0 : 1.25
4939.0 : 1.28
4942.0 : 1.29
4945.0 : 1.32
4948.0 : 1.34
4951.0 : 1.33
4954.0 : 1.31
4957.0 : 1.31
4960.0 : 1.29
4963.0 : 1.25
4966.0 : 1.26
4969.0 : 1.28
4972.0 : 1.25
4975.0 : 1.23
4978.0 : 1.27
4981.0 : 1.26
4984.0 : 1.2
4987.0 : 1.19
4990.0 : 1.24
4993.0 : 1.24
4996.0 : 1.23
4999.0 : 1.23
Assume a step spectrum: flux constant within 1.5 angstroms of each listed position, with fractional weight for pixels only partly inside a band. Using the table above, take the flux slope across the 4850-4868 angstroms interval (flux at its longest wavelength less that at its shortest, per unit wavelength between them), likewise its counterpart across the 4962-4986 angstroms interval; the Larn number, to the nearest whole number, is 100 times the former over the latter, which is 168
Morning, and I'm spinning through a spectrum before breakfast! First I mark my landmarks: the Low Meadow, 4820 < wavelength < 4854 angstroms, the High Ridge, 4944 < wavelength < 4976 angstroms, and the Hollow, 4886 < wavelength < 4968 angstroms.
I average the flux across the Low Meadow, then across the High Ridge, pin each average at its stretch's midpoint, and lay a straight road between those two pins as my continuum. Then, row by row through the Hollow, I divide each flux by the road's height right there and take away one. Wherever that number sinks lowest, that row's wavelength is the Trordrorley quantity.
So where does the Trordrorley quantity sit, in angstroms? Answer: 4888.0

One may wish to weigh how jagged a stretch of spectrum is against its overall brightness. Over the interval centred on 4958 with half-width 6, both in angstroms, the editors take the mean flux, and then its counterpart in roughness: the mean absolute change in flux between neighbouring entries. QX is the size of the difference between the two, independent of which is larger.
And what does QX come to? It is 1.27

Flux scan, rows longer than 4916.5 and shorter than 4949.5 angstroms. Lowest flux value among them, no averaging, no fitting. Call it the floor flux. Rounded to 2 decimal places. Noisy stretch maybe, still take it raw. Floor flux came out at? 1.20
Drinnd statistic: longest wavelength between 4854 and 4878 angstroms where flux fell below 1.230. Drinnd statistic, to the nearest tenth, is 4876.0 angstroms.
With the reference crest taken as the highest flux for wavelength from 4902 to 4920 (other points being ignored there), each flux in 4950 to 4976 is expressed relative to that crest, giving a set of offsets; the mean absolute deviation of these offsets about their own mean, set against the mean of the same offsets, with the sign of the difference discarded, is 0.001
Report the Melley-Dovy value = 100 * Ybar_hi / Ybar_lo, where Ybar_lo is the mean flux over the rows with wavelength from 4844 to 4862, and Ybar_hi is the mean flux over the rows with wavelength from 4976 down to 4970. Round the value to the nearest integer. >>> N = 105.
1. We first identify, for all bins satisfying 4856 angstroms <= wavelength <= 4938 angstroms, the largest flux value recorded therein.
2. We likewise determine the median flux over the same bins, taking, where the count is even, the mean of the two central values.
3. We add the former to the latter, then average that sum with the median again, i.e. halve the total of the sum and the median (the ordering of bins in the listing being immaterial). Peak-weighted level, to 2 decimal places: 1.83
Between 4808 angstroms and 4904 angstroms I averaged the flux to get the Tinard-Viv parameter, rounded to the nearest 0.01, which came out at 1.20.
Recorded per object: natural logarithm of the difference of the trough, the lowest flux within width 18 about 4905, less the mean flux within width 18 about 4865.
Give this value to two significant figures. -2.7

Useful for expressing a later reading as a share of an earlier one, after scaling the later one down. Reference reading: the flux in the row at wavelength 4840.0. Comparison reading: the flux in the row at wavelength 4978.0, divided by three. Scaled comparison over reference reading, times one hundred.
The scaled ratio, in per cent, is 34.1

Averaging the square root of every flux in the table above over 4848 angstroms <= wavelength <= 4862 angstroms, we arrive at 1.08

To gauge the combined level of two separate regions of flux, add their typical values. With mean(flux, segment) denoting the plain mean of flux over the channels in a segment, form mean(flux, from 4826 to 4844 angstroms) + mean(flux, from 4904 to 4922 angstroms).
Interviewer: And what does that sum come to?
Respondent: 2.48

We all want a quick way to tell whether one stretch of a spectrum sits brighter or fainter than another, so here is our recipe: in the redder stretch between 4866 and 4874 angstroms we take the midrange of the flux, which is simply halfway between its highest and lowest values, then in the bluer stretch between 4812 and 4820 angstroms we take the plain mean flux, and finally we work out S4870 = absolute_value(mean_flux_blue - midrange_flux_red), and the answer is 0.16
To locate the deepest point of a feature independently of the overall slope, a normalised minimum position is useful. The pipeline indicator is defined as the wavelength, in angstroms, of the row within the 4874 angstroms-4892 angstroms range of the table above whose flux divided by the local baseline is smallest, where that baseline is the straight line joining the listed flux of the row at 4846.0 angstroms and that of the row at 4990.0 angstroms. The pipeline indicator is 4888.0 angstroms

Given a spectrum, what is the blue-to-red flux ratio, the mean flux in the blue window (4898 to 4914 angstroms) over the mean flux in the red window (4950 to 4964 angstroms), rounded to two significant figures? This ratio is 0.95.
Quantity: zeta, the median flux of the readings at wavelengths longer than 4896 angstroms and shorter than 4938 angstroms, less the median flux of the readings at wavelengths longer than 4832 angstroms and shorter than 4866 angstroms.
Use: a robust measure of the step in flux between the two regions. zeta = 0.01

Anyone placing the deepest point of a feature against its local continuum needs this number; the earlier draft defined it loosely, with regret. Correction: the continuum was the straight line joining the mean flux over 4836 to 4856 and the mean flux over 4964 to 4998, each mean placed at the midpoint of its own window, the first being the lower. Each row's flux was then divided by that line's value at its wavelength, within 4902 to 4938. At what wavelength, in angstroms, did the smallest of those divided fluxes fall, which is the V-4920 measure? 4927.0 angstroms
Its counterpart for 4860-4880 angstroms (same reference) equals 4870.0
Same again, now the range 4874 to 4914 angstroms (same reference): 4888.0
